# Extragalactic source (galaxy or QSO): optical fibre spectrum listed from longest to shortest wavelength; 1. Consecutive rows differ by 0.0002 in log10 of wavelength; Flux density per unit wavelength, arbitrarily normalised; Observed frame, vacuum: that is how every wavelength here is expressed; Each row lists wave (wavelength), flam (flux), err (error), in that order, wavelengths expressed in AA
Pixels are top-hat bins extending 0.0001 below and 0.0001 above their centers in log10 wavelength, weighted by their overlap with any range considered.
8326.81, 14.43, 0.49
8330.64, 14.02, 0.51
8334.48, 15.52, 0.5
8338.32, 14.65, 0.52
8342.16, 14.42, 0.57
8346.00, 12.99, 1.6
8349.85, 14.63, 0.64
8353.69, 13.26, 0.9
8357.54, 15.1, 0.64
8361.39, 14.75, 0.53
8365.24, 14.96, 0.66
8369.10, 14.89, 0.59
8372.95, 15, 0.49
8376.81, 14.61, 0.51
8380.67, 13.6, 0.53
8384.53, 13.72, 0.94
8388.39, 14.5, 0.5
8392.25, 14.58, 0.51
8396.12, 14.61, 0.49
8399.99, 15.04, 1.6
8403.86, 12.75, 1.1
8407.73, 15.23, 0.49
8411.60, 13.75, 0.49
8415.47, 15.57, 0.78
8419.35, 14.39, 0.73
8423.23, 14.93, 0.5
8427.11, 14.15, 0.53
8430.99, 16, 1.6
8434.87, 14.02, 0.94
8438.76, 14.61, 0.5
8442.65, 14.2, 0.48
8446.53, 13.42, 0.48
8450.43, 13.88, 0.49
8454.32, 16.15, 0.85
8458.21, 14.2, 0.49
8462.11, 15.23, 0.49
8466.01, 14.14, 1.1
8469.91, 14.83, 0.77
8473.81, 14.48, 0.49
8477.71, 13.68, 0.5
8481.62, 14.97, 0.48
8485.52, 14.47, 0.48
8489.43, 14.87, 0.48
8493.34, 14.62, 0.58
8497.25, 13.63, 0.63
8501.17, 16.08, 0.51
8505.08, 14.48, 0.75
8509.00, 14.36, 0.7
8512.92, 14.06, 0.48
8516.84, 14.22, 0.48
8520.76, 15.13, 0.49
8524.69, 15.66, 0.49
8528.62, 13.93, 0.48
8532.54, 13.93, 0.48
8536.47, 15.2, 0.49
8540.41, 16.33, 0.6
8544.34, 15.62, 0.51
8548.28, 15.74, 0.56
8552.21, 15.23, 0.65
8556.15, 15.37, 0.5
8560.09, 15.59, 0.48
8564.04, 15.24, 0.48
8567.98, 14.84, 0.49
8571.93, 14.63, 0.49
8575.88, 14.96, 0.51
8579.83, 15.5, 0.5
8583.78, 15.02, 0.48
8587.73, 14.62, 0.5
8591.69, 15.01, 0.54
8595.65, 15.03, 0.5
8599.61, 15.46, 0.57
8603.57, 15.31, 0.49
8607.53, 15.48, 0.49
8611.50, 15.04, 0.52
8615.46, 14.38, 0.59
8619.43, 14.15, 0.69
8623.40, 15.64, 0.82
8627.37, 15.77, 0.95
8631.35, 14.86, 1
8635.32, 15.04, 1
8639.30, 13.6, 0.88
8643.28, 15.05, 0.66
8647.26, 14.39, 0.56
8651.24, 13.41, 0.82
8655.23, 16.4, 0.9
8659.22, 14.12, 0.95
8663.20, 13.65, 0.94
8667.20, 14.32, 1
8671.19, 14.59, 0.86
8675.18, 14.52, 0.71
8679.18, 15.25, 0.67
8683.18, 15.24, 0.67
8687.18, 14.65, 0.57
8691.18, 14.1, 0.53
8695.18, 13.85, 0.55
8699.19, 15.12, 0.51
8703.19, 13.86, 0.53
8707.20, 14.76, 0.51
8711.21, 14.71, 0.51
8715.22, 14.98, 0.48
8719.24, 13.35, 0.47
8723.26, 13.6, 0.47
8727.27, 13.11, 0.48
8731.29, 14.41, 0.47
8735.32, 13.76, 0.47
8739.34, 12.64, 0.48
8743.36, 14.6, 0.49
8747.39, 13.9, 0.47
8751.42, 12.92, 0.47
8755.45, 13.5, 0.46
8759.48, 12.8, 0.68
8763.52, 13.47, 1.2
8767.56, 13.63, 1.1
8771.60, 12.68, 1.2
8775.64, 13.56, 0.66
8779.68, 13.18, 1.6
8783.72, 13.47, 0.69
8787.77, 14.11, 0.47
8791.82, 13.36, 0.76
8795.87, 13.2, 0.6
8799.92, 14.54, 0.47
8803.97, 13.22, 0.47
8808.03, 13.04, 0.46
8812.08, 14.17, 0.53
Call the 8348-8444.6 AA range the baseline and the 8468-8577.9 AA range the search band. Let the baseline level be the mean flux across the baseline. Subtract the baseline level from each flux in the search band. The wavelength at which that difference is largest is 8540.41 AA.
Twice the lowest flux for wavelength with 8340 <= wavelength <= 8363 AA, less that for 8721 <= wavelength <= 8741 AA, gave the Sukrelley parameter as 13.3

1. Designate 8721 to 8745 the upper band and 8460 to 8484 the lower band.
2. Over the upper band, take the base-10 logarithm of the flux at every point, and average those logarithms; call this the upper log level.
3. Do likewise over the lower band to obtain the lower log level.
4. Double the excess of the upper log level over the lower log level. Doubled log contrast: -0.054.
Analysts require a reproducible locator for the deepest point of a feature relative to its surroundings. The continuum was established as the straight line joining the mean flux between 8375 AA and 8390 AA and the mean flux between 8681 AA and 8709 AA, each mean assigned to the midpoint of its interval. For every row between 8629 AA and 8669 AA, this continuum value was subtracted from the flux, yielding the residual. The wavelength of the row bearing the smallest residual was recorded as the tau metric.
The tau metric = 8651.24 AA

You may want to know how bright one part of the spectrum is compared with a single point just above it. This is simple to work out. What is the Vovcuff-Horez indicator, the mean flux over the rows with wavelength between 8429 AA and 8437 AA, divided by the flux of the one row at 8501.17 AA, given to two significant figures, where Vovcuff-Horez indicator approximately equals 0.93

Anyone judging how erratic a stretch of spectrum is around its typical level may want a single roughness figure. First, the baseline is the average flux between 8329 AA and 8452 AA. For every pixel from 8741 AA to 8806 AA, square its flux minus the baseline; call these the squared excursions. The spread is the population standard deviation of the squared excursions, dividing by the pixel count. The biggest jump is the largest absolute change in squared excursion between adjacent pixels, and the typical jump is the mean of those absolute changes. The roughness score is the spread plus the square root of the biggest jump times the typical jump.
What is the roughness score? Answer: 2.63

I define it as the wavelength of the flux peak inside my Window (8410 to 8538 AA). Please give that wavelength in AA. 8454.32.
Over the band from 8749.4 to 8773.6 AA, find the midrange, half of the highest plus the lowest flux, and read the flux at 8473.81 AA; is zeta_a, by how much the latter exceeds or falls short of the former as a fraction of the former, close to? 0.10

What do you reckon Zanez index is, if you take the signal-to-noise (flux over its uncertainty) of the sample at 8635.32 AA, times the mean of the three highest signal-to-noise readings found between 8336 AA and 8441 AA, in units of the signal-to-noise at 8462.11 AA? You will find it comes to 15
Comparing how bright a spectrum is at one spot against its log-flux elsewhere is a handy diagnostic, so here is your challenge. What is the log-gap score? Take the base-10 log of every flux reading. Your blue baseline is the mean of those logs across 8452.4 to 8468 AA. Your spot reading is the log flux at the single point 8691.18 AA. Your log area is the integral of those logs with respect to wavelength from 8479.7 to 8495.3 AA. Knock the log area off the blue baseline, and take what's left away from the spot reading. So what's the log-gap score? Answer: 18.2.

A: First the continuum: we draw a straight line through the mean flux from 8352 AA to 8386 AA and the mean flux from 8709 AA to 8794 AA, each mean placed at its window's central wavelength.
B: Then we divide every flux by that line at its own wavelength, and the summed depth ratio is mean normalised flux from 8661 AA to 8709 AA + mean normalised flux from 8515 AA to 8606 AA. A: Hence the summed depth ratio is 2.13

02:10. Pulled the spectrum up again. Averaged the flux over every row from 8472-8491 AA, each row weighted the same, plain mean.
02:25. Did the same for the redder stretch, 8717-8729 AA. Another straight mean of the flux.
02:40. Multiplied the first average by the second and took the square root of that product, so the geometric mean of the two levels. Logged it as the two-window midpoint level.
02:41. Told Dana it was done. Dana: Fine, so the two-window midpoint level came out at 13.9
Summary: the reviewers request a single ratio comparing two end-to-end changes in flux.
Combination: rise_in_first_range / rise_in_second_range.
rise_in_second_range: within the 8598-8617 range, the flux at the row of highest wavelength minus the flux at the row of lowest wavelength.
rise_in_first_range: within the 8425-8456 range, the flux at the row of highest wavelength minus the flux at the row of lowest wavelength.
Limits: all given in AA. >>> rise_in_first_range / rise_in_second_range -1.9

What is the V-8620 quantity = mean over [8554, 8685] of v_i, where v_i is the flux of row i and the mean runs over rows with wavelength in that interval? 14.9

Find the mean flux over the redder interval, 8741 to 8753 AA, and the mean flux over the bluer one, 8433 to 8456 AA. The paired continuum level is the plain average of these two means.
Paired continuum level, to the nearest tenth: 14.1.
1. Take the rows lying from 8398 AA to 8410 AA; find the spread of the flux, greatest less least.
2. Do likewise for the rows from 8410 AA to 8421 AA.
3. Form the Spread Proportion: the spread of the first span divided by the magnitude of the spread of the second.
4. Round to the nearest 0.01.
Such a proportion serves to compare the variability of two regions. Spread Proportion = 1.36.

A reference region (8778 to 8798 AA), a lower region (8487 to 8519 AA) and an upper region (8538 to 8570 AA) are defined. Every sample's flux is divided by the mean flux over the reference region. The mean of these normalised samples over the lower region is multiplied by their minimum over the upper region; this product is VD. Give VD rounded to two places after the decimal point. 1.19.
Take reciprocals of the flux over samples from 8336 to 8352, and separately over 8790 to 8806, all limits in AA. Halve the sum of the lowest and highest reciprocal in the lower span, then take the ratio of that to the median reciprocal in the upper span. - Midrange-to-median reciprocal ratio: 0.97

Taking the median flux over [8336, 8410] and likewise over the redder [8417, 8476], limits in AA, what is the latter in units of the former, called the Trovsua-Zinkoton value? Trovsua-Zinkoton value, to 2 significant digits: 0.98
